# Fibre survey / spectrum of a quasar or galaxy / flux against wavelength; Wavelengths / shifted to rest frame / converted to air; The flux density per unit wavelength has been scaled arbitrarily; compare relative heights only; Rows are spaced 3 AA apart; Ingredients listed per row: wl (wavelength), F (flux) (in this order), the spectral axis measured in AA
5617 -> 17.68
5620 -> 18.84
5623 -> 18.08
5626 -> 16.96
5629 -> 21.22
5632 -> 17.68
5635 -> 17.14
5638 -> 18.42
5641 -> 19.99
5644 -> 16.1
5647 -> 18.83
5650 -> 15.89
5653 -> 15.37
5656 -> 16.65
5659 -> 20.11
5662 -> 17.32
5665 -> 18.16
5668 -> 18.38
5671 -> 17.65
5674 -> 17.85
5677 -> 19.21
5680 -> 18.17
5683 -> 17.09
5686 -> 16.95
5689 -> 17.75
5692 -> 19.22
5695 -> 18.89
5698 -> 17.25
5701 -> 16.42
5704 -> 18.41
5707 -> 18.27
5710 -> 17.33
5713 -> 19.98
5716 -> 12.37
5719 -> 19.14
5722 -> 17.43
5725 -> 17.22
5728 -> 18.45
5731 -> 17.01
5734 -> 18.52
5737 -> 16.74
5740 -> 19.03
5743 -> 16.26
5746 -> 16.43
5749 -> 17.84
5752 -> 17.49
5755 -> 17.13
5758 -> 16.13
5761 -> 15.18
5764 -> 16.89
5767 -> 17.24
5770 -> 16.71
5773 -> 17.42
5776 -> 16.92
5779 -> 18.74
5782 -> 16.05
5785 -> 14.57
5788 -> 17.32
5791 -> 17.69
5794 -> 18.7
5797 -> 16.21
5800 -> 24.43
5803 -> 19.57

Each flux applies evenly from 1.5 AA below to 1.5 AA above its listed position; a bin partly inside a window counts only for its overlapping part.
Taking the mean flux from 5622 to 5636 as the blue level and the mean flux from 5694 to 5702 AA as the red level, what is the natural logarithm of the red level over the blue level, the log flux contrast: -0.04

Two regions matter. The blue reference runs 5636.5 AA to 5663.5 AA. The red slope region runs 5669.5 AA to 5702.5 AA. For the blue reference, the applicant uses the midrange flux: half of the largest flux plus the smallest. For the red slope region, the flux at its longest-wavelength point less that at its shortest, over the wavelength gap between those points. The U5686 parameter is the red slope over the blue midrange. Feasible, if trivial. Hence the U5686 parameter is -0.0023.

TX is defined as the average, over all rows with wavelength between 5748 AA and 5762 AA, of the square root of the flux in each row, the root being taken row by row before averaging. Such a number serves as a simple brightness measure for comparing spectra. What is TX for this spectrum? 4.09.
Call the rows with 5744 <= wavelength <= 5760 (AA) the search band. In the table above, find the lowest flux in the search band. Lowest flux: 16.13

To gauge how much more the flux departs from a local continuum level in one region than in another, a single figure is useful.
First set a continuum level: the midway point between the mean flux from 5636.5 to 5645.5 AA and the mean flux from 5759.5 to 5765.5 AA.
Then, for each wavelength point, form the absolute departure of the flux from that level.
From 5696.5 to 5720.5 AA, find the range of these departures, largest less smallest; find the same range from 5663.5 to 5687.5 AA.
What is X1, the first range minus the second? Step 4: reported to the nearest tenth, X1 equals 2.5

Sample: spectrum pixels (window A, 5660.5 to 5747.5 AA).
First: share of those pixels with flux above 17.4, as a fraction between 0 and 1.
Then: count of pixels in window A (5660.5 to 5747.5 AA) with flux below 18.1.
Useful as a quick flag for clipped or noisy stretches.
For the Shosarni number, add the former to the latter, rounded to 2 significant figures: 17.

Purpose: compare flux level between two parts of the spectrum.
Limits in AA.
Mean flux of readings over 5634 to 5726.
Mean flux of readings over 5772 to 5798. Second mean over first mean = 0.96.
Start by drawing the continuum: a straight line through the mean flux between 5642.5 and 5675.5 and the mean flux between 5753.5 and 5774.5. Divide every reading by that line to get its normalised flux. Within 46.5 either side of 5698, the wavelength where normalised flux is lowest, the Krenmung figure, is 5716 AA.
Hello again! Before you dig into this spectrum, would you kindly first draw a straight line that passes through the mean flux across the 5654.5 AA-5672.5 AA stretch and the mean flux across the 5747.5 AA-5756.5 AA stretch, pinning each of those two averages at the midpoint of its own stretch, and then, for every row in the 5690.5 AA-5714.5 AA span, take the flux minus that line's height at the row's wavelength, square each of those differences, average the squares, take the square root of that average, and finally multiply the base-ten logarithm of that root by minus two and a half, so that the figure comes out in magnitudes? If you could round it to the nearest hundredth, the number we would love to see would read -0.18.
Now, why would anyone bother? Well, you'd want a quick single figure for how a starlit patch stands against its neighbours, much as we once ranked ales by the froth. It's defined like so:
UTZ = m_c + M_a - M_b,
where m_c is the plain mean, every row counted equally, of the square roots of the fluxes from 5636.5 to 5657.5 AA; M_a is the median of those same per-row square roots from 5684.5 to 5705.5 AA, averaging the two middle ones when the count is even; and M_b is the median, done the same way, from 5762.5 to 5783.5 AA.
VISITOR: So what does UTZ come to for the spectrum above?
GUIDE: 4.257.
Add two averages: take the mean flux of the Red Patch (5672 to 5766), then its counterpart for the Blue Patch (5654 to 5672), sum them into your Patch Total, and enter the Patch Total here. 35.5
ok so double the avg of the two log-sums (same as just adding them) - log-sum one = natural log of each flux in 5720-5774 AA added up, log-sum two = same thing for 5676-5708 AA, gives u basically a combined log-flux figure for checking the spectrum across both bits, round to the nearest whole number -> 83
